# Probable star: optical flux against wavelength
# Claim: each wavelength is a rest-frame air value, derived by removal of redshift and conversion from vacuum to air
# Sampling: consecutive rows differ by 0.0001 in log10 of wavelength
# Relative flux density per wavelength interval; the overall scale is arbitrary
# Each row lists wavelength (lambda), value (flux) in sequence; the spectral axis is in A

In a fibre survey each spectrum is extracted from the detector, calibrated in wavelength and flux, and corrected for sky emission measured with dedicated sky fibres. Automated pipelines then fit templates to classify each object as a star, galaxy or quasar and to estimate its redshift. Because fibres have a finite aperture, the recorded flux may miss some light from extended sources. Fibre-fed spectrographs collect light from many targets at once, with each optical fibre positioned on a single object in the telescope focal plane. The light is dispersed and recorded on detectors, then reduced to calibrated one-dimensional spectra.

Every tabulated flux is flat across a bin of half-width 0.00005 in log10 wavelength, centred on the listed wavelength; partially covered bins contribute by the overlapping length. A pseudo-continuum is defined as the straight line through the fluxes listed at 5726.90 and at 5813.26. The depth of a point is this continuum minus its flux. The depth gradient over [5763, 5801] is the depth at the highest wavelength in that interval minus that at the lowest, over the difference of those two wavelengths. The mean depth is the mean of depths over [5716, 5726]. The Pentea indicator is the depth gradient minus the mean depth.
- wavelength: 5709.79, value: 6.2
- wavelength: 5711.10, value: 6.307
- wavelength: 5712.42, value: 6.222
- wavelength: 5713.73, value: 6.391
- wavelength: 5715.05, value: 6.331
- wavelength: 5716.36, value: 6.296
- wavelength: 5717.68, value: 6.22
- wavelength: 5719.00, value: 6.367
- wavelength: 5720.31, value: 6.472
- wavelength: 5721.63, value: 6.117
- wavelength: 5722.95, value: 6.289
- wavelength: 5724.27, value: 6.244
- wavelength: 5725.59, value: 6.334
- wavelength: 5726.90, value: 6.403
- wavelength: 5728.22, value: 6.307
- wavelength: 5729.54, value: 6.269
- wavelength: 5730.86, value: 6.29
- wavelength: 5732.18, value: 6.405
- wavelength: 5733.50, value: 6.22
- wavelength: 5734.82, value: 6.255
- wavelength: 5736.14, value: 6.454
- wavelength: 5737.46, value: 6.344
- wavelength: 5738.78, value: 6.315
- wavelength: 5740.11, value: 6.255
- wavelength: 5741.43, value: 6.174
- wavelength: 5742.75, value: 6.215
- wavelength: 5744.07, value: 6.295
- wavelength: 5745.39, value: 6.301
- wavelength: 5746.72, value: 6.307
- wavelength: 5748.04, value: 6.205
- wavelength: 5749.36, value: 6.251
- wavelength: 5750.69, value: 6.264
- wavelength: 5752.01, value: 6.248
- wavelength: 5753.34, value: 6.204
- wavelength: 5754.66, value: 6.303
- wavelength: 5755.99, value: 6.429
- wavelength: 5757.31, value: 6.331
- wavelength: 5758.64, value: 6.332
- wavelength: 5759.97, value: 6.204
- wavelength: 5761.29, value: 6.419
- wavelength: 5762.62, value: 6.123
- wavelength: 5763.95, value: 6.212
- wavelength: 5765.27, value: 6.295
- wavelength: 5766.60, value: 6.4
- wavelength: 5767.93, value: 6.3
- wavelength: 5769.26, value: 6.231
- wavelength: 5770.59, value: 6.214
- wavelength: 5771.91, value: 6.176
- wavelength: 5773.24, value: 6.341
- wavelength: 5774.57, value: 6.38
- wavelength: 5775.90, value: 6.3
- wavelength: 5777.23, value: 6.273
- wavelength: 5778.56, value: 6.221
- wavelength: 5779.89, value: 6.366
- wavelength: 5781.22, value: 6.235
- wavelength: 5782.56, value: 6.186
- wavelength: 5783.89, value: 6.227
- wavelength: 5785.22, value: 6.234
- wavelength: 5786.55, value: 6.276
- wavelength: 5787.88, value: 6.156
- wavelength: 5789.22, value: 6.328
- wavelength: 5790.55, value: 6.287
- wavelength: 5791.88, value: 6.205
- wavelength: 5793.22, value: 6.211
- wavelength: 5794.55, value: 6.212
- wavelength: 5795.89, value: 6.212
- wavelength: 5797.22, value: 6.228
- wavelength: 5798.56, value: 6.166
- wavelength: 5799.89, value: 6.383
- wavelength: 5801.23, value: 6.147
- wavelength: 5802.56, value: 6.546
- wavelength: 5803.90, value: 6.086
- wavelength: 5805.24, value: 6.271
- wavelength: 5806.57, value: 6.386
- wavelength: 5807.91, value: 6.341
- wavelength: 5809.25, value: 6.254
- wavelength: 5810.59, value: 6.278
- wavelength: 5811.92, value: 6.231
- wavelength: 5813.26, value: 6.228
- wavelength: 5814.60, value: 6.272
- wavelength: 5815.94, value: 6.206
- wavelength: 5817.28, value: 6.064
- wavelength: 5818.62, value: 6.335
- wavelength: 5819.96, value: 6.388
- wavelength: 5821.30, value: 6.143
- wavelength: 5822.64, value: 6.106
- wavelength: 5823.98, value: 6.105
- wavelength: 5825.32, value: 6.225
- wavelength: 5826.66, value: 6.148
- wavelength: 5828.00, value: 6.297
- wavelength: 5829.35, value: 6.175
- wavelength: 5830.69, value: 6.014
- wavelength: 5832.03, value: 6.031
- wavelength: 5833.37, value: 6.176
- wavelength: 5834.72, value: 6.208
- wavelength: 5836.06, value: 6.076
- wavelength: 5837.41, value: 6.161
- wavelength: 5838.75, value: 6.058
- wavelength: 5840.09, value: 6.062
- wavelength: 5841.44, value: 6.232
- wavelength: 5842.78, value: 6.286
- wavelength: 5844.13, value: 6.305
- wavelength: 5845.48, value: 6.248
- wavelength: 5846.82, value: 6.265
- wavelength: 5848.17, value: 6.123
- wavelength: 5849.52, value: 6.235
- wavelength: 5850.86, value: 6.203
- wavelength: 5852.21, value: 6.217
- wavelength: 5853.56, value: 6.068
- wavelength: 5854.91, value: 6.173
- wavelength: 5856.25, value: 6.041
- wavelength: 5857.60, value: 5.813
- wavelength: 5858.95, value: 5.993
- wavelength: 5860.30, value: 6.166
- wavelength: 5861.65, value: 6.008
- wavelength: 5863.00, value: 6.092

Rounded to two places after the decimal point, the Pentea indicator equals -0.13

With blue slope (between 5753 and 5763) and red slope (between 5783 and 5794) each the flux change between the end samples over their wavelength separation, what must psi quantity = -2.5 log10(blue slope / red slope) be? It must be -1.8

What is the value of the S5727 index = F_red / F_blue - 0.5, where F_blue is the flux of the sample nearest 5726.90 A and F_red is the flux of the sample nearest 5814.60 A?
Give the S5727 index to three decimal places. 0.480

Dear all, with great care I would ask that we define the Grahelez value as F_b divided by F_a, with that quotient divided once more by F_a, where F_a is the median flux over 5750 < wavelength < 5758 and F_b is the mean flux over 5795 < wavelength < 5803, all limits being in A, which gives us 0.159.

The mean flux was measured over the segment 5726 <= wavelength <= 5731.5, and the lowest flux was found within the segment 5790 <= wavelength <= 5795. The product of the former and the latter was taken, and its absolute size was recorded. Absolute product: 39.2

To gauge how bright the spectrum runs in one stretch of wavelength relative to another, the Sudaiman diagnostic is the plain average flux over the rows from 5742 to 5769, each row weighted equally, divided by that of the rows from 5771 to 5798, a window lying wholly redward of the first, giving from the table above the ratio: 1.005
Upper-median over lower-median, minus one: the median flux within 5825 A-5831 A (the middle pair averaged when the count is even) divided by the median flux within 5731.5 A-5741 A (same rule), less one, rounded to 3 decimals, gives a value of -0.022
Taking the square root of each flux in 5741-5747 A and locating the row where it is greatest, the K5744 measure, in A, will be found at 5746.72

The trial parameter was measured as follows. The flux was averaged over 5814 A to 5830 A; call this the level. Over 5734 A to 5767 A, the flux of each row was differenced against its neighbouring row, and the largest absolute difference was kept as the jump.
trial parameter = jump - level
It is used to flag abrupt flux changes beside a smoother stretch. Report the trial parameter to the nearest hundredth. -5.91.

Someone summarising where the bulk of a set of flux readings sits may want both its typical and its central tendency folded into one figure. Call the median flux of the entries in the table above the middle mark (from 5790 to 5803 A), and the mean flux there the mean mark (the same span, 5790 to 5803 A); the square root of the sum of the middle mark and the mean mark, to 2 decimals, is 3.53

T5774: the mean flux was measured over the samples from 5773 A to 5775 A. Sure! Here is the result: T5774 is 6.36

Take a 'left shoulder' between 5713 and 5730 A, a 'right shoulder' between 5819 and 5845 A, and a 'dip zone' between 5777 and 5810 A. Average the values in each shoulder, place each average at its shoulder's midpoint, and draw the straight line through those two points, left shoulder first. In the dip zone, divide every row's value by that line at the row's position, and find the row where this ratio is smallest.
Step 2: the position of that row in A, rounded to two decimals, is 5803.90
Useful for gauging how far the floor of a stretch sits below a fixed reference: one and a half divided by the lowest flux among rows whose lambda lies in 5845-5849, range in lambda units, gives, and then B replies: 0.245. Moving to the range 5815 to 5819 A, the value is 0.247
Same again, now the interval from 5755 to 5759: 0.237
